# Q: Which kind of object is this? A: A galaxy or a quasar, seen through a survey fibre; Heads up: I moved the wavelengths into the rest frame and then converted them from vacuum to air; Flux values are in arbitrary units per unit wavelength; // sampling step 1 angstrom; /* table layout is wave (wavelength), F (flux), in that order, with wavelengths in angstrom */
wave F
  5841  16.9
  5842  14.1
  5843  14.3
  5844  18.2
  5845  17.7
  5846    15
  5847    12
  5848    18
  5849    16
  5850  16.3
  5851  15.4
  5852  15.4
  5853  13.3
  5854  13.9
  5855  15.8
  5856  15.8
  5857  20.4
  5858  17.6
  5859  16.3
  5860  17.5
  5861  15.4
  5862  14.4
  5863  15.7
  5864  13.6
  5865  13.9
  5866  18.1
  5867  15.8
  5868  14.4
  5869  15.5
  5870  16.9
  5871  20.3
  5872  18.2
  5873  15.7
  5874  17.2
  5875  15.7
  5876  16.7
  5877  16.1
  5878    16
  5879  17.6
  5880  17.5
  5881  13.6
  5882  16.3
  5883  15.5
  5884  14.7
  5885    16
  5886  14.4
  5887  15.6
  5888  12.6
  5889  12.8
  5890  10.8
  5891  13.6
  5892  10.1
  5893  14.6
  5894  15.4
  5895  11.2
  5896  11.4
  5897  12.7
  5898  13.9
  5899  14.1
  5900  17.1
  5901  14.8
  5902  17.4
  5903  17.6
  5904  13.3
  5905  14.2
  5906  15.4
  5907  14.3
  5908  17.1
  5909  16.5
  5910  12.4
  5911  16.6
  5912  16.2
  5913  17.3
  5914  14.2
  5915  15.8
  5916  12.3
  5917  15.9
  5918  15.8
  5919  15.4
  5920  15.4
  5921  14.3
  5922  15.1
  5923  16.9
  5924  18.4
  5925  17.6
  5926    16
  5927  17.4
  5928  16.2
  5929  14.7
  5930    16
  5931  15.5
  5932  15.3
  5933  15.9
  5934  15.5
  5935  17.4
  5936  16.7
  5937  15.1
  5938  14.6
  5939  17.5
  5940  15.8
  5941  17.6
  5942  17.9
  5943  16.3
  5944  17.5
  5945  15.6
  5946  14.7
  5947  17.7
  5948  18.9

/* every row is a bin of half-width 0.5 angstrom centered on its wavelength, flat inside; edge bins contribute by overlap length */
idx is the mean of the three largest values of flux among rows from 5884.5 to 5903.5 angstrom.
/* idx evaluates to 17.4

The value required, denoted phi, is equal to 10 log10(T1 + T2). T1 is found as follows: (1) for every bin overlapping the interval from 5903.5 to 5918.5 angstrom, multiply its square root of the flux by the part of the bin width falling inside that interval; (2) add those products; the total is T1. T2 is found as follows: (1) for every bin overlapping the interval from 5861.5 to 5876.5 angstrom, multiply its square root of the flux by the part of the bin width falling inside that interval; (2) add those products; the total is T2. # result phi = 20.7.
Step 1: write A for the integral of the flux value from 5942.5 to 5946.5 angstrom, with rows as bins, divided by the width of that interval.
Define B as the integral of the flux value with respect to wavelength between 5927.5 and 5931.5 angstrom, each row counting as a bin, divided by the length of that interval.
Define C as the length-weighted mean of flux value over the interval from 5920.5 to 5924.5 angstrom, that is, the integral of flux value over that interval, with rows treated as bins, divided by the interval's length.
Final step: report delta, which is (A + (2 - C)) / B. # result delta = 0.12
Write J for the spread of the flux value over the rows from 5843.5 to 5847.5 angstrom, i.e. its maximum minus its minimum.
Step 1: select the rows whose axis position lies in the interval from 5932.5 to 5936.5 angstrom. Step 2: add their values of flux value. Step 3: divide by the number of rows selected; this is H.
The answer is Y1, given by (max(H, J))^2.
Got 268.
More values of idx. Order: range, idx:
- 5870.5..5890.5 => 18.7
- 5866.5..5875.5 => 18.6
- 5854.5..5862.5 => 18.5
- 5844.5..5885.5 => 19.6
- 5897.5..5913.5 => 17.4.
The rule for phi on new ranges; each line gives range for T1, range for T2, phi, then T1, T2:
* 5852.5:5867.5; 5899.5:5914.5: 20.7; 60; 59.2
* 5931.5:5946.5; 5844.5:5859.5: 20.8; 60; 59.7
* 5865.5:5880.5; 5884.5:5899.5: 20.6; 61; 54.5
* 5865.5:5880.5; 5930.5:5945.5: 20.9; 61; 60.5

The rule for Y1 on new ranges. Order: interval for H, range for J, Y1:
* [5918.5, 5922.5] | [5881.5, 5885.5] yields 227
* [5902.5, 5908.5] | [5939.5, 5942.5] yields 235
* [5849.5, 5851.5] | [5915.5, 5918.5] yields 251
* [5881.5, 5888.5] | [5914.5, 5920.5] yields 225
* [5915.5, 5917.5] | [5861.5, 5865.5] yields 199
